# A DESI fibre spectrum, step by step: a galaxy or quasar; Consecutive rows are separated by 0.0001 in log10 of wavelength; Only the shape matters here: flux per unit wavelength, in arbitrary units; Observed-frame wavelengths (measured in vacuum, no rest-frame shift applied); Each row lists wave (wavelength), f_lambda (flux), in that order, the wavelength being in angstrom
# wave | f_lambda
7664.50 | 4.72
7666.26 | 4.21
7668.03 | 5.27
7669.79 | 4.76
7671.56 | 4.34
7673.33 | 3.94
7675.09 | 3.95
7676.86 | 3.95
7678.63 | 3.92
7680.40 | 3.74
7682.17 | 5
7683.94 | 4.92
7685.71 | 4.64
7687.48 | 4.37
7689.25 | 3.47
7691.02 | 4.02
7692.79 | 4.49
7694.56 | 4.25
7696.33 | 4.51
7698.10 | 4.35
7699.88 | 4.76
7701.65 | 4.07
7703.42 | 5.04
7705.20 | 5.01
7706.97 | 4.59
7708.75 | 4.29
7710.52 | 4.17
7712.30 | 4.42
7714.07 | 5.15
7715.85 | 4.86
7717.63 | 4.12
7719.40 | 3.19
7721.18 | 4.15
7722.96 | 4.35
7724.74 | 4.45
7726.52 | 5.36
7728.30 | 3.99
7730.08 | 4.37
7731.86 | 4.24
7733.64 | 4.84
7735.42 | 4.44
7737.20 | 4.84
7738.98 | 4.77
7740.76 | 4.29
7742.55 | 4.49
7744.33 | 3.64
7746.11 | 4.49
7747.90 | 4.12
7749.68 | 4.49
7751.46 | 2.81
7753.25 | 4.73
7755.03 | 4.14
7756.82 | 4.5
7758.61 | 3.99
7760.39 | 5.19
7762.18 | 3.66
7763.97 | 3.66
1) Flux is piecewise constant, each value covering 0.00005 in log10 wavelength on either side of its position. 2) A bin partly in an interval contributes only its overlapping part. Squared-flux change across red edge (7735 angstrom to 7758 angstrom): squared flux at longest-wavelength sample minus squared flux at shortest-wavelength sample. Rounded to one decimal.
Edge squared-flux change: 0.5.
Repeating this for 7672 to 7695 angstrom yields 2.5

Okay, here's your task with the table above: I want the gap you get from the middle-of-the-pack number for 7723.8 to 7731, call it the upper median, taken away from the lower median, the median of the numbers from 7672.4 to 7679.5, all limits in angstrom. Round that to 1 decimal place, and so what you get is -0.5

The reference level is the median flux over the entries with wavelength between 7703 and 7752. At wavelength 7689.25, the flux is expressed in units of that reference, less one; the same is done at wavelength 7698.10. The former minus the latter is -0.20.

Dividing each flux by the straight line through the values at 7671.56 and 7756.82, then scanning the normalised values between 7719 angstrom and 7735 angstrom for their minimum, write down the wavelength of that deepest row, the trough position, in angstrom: 7719.40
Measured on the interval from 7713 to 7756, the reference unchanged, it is 7751.46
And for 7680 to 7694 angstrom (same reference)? 7689.25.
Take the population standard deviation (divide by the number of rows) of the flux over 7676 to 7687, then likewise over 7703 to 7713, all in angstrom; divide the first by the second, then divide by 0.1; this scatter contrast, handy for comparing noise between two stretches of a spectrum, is 15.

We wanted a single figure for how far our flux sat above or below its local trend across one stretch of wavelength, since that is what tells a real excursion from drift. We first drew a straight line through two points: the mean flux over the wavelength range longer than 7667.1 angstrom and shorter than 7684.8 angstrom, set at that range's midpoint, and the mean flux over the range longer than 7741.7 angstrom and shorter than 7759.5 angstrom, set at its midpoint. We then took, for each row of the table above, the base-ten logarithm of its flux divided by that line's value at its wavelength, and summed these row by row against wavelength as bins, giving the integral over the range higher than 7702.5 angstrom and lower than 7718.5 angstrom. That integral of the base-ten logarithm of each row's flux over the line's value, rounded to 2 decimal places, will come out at 0.54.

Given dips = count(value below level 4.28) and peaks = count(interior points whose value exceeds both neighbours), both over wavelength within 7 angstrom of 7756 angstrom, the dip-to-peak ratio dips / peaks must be 1.33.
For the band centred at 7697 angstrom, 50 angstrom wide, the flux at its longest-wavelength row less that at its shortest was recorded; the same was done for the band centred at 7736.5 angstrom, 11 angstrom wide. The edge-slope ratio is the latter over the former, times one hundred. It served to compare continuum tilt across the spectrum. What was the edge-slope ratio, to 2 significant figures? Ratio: 24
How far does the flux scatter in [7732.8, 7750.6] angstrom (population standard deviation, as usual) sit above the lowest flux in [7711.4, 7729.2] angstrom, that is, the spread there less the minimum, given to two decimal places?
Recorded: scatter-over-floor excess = -2.84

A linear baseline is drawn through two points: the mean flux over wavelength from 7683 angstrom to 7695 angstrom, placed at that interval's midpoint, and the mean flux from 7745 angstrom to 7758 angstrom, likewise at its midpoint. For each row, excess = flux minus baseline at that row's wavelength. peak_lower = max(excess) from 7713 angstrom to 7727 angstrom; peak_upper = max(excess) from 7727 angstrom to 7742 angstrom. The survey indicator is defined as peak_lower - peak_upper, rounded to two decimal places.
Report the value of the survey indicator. 0.50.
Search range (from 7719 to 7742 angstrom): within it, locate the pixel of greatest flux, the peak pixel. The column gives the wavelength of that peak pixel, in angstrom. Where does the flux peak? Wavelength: 7726.52 angstrom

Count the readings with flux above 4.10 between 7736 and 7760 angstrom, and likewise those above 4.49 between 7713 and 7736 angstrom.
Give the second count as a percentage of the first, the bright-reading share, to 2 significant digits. 40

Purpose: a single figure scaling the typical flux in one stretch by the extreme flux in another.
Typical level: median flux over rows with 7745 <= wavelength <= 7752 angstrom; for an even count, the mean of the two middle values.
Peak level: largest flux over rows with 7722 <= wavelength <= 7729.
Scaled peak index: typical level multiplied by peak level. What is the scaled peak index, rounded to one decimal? 23.1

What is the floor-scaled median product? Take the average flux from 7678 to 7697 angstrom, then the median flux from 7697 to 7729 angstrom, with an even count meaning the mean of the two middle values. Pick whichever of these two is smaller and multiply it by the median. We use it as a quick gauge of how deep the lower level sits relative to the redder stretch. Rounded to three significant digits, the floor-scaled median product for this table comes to 18.9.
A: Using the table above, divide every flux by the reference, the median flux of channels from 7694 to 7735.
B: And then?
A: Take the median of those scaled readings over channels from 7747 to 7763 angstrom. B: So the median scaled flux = 0.947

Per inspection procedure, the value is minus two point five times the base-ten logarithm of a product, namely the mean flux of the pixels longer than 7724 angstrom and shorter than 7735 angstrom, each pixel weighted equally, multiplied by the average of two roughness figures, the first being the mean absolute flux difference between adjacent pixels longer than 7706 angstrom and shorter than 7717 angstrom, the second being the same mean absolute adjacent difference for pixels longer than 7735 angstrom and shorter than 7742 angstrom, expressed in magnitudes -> -0.43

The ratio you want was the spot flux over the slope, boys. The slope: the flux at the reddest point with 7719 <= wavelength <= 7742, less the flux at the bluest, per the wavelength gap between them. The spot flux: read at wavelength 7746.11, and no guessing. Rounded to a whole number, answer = 87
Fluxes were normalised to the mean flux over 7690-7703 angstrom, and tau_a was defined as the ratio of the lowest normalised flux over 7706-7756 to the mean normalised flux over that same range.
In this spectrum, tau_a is 0.65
